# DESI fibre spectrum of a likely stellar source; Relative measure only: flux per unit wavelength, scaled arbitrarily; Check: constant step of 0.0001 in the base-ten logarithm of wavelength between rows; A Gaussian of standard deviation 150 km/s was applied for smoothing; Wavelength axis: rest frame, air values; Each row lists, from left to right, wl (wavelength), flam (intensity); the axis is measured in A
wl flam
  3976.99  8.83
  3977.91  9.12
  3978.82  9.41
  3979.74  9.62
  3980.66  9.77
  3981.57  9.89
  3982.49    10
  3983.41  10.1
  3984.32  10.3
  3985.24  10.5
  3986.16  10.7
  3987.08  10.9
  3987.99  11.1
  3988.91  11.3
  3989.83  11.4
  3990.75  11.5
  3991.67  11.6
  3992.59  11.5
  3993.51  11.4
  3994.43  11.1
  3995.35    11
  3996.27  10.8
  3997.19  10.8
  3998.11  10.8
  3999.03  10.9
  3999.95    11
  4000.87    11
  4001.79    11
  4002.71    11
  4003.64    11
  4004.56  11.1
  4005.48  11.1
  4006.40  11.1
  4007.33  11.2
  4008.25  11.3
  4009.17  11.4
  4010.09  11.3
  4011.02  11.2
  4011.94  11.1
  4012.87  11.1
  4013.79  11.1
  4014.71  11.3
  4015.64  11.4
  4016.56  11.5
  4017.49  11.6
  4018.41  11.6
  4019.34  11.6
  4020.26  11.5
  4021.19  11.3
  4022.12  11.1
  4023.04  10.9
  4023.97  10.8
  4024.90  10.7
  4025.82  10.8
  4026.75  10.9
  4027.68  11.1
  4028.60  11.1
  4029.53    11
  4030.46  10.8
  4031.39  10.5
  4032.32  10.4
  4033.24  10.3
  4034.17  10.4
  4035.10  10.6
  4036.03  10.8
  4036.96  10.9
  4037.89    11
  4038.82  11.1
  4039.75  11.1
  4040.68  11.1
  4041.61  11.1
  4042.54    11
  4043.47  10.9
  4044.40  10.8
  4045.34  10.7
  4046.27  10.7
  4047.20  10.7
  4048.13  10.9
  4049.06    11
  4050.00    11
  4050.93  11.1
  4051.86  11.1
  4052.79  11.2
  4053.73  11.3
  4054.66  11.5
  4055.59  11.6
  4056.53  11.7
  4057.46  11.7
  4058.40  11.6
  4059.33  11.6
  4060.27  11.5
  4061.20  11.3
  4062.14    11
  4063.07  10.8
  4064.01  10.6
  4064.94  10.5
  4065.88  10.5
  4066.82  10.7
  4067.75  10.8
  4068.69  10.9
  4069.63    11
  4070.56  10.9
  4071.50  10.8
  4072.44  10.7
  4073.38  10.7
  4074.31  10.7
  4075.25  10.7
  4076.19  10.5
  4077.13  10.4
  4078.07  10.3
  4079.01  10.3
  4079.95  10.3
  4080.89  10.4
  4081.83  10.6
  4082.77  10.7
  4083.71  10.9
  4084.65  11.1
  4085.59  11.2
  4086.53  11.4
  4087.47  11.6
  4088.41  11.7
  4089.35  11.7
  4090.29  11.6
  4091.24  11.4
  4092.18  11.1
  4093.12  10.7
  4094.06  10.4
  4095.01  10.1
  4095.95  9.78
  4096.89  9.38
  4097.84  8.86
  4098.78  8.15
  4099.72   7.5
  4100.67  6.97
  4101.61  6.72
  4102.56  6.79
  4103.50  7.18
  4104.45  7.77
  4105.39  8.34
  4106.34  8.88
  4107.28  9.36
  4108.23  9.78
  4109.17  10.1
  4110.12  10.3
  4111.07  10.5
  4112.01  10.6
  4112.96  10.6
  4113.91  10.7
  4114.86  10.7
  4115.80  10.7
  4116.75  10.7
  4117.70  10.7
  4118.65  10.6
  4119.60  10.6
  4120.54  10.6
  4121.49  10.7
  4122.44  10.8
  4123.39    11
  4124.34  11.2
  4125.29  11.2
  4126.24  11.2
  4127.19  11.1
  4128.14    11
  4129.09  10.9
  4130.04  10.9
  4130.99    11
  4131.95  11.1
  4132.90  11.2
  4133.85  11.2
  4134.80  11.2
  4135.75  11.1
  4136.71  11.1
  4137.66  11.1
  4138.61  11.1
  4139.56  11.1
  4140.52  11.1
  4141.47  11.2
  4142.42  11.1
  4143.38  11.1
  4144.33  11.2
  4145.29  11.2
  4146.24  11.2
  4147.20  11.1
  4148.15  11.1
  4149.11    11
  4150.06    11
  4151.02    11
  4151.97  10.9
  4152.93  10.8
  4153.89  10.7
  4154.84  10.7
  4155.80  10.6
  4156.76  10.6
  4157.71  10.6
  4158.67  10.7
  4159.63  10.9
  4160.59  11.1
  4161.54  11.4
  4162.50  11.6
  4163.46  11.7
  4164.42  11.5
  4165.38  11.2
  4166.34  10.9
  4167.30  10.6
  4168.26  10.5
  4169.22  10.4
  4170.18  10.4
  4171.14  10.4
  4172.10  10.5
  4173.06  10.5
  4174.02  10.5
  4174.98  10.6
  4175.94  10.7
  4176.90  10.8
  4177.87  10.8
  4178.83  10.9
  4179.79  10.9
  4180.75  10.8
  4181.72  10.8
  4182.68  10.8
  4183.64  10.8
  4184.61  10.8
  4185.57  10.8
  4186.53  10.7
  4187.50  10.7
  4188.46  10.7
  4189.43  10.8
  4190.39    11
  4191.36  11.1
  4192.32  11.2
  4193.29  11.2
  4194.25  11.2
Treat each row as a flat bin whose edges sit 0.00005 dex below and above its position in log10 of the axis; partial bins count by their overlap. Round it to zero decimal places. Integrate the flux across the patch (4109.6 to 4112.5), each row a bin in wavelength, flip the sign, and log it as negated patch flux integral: -30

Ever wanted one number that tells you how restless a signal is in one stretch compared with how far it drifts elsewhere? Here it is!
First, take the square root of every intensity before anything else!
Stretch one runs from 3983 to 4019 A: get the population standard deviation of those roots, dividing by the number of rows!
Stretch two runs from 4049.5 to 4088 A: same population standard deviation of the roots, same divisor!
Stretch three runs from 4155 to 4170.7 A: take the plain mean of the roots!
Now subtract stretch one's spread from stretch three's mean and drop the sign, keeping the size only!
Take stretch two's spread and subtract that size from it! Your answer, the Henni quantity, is -3.19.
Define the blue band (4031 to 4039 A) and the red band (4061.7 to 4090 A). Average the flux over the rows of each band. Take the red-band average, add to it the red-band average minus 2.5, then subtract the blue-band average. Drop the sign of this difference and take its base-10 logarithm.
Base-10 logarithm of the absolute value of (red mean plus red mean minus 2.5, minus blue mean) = 0.93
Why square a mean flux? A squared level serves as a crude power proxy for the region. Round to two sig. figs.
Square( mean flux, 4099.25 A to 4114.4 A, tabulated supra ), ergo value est 79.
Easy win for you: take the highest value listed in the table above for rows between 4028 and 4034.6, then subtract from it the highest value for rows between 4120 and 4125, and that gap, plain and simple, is -0.10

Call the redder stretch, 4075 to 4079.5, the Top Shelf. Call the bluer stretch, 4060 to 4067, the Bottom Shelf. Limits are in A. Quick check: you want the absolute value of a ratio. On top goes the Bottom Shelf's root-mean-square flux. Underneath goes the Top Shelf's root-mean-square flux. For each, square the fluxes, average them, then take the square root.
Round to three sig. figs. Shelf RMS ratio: 1.04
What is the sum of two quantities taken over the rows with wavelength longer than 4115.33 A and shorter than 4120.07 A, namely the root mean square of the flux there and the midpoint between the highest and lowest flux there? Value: 21.3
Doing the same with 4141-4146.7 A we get 22.3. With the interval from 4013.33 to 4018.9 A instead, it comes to 22.8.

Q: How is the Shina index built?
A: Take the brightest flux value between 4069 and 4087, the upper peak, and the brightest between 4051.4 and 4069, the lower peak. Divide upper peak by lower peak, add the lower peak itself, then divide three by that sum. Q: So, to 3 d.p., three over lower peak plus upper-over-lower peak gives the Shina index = 0.237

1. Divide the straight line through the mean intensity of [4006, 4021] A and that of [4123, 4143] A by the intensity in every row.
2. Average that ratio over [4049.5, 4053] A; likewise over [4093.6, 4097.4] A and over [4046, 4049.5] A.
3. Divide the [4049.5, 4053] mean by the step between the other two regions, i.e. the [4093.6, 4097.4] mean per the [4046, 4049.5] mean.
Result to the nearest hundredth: 0.94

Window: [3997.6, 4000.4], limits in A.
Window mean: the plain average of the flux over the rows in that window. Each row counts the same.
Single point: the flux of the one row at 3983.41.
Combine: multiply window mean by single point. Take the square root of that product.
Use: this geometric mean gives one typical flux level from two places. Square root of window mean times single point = 10.5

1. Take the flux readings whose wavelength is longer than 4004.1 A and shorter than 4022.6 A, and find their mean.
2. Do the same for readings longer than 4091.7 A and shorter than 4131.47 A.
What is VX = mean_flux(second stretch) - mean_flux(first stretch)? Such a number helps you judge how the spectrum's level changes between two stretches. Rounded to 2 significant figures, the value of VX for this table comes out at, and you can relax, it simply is -1.4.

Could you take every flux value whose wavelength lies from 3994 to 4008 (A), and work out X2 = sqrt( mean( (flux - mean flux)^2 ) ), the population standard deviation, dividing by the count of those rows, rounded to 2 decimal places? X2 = 0.12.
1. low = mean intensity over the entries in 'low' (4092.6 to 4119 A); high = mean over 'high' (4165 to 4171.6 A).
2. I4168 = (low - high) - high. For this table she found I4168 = -11.9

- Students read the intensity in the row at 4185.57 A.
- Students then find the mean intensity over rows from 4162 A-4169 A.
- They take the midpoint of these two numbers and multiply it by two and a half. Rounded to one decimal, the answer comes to 27.4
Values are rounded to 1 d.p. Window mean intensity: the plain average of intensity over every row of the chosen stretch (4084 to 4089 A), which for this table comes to 11.4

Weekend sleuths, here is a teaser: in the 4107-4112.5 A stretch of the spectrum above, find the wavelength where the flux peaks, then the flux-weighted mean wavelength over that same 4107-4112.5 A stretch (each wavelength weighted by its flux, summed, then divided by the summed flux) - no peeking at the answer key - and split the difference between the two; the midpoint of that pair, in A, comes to 4110.9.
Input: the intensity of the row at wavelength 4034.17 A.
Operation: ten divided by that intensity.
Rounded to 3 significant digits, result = 0.962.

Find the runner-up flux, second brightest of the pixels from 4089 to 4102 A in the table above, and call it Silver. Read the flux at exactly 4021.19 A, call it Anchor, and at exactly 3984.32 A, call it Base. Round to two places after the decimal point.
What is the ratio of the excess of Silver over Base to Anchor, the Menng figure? 0.12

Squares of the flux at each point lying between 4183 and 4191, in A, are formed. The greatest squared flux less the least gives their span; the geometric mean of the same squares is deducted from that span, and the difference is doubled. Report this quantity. -220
